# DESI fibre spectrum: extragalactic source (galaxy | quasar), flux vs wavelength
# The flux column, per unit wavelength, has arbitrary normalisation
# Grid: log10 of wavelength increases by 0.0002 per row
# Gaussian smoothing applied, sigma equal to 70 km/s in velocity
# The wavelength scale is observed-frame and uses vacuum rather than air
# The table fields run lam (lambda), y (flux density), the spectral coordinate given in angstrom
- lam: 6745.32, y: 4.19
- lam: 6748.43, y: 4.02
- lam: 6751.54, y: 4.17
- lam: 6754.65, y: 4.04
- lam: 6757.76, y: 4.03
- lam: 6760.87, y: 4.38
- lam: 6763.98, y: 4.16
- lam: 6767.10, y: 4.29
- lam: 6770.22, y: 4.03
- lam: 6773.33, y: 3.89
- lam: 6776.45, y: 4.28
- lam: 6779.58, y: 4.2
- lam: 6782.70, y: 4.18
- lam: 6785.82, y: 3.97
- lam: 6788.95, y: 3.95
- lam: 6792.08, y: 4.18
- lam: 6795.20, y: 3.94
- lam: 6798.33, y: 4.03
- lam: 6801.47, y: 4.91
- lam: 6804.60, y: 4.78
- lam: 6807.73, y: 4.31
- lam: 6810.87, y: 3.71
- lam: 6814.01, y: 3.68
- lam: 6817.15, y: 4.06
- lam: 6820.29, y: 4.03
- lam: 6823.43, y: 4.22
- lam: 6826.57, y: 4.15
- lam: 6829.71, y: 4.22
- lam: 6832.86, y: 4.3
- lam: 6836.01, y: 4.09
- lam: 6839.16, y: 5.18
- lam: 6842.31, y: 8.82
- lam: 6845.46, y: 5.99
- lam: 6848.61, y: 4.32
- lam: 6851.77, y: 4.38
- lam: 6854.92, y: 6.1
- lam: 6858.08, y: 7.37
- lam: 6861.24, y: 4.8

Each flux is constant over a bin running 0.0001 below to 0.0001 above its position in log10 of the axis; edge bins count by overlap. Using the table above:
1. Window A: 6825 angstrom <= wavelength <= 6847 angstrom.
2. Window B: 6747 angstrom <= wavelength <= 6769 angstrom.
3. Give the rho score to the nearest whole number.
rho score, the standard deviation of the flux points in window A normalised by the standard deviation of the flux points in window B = 12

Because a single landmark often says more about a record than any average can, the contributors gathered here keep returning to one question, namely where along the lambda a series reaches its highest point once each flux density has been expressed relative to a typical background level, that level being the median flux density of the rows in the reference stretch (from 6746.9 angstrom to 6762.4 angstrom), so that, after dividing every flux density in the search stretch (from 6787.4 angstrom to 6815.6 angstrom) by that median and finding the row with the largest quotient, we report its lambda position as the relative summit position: 6801.47 angstrom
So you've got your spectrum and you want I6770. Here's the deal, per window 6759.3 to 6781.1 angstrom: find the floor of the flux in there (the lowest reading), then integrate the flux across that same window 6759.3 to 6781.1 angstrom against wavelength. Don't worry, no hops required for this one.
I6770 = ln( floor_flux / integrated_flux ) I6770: -3.15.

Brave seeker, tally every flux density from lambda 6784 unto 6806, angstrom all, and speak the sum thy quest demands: 30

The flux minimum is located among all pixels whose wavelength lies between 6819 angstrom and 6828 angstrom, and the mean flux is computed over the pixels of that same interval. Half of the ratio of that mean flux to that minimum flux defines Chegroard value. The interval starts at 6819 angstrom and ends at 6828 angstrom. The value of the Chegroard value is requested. 0.513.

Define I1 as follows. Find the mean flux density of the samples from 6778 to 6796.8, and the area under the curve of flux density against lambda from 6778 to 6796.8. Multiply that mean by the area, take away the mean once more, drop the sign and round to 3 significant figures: 307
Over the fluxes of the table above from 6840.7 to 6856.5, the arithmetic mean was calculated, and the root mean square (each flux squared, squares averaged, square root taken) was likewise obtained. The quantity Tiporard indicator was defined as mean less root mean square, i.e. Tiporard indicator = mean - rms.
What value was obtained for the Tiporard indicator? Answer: -0.222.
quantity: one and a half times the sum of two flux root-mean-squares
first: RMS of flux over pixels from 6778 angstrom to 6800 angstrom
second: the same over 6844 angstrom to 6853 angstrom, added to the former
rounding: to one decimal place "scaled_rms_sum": 13.5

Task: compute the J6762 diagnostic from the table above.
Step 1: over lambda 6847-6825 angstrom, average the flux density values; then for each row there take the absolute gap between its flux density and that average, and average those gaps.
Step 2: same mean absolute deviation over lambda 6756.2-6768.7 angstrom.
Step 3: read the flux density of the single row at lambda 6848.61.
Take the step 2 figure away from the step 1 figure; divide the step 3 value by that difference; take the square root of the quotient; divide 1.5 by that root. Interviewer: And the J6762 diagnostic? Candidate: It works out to 0.76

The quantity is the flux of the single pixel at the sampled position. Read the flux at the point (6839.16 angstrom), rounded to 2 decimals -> 5.18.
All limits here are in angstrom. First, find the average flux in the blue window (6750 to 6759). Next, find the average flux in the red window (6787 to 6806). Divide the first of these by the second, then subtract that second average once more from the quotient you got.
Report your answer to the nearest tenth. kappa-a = -3.3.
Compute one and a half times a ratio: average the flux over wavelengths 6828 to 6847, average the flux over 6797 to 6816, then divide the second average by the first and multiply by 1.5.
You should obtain 1.17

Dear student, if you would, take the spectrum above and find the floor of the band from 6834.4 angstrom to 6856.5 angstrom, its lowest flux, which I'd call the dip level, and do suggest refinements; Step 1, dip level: 4.09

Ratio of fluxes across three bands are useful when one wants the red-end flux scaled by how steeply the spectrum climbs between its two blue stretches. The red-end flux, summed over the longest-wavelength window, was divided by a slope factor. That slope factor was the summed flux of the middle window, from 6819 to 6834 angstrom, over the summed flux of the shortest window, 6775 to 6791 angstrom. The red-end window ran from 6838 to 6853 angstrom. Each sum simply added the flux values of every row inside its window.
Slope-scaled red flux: 28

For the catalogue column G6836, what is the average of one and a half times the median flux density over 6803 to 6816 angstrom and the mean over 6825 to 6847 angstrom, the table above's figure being 5.63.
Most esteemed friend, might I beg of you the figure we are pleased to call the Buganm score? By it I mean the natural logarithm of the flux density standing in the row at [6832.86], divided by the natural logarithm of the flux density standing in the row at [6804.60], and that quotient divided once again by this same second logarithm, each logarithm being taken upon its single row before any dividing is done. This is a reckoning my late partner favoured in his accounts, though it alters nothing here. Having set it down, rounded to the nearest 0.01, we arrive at 0.60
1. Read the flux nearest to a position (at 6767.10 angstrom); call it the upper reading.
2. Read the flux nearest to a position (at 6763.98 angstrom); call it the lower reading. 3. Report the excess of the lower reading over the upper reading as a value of -0.13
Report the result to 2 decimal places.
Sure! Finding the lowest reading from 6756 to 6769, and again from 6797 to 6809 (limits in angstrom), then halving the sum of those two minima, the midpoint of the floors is 4.03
